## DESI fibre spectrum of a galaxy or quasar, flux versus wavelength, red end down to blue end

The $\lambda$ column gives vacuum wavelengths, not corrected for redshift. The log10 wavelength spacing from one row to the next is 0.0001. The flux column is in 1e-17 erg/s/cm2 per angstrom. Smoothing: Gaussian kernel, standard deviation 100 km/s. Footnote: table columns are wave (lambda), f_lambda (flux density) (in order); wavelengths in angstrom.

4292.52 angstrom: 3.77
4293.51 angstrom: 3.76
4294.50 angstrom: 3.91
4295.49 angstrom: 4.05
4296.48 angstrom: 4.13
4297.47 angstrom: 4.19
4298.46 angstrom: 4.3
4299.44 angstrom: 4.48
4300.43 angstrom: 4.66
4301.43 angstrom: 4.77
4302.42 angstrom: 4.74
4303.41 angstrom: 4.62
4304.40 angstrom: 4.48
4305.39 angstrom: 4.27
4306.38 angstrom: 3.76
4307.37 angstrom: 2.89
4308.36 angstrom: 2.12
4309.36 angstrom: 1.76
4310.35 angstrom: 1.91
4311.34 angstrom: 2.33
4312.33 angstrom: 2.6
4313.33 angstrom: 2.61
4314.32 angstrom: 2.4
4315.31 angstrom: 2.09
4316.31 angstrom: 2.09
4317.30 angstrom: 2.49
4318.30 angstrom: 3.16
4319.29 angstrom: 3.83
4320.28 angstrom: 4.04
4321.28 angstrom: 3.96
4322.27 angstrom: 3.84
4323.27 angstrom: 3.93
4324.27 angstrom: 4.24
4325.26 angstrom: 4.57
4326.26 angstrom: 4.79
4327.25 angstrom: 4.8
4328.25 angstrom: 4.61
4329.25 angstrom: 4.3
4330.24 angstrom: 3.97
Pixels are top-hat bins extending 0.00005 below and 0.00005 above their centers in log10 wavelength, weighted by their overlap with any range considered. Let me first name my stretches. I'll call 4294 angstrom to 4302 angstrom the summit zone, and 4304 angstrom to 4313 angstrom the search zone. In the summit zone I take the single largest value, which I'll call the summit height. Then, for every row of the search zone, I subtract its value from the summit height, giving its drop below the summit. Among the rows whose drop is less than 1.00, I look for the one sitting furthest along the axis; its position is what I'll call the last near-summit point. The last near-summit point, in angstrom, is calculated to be 4305.39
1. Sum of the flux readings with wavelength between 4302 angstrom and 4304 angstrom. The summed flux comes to 9.4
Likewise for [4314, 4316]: 4.5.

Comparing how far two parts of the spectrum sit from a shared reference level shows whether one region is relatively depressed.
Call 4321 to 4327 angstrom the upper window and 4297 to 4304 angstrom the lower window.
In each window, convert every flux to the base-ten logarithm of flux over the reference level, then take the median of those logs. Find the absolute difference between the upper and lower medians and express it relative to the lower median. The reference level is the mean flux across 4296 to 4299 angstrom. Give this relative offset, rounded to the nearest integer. 1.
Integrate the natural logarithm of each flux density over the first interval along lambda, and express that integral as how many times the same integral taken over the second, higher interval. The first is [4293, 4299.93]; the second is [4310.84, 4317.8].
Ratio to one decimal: 1.6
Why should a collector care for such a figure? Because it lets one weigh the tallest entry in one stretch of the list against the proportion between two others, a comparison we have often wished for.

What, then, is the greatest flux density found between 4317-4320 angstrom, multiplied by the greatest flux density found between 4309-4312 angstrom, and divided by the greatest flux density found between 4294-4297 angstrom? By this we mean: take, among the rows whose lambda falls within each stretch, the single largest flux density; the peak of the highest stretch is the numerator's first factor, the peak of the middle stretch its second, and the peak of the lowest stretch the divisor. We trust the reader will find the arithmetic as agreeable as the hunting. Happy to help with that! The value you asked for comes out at 2.2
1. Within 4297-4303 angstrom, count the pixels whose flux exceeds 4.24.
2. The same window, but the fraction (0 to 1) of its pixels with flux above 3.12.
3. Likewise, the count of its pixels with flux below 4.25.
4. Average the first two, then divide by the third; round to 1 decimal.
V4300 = 3.0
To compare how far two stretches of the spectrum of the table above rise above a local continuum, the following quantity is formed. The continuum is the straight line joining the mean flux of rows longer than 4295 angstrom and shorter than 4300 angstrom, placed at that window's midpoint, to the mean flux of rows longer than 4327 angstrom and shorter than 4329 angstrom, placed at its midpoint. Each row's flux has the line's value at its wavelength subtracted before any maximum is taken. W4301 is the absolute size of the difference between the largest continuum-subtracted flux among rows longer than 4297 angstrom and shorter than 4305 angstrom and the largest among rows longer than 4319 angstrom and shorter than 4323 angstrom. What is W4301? 1.0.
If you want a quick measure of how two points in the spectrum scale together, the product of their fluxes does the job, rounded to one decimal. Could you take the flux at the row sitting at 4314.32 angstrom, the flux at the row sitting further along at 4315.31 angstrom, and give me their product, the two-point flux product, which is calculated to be 5.0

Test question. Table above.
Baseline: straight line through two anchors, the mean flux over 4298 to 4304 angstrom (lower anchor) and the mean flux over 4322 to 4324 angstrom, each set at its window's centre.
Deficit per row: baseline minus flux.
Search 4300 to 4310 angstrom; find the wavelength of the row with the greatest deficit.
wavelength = 4309.36 angstrom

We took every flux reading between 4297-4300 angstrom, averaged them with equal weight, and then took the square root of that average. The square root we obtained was 2.08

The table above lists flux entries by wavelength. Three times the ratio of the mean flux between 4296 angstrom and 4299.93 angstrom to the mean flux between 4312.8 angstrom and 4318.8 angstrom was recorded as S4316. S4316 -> 5.2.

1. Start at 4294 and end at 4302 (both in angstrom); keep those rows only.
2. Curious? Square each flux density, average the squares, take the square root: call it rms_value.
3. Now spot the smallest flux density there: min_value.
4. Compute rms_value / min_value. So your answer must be 1.10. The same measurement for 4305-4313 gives 1.61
